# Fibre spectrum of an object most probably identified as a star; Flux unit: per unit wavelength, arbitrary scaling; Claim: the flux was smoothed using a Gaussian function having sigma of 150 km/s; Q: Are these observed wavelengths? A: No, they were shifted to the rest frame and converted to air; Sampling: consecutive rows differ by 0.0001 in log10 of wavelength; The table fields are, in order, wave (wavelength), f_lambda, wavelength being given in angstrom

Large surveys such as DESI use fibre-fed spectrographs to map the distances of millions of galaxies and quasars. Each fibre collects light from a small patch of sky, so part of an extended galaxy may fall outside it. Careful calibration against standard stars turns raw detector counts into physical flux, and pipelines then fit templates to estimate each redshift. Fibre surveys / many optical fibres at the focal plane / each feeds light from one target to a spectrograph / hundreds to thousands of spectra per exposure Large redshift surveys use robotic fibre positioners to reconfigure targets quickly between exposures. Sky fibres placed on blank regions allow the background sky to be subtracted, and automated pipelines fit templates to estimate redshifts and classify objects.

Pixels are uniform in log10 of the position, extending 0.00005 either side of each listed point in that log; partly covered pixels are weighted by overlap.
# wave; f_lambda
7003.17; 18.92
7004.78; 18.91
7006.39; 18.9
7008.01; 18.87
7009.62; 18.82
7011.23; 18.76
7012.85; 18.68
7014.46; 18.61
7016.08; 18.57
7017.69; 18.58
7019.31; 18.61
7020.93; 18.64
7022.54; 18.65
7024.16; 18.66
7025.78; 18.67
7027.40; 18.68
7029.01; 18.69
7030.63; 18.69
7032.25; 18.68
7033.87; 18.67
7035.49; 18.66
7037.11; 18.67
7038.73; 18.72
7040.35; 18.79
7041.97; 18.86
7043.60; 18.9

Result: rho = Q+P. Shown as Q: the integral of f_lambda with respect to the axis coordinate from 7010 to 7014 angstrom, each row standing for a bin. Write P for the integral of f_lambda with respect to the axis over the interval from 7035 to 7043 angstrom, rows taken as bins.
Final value 225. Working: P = 150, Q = 75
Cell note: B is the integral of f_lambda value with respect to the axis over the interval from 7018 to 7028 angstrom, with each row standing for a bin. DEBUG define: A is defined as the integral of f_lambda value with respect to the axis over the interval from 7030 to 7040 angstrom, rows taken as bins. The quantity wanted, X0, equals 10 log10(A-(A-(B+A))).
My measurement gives 25.72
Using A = 187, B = 186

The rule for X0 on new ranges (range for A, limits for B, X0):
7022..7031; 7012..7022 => 25.49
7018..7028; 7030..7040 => 25.72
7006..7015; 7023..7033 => 25.51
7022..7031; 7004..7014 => 25.52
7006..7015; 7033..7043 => 25.52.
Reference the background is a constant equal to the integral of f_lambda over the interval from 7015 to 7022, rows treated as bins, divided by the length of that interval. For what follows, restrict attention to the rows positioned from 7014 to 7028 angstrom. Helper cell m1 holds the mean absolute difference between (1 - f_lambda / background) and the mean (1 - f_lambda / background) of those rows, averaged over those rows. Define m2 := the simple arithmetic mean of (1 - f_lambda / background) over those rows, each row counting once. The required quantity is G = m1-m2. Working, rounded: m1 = 0.0018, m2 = -0.0014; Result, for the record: 0.003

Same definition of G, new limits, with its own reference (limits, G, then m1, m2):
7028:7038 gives 0.004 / 0.0005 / -0.0039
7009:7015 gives 0.010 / 0.0039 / -0.0061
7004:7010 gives 0.016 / 0.0016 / -0.0146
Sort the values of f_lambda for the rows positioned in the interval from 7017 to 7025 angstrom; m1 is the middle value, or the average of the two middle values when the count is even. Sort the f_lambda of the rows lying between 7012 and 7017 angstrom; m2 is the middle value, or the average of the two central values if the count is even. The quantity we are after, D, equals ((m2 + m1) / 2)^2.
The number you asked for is 346.9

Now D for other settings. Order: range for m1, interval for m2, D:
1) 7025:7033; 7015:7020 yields 347.1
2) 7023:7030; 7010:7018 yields 347.5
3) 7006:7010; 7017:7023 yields 351.5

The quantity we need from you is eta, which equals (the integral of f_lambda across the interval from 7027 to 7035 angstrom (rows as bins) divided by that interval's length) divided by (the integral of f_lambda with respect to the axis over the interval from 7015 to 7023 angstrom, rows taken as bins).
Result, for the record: 0.13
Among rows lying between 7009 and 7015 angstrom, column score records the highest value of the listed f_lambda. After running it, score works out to 18.82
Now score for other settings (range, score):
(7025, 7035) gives 18.69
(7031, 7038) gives 18.68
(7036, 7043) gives 18.86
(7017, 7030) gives 18.69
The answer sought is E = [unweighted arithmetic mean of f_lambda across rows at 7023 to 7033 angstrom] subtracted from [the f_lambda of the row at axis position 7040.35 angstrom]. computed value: 0.11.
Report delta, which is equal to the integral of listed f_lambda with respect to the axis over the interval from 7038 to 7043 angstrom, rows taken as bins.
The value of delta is 93.86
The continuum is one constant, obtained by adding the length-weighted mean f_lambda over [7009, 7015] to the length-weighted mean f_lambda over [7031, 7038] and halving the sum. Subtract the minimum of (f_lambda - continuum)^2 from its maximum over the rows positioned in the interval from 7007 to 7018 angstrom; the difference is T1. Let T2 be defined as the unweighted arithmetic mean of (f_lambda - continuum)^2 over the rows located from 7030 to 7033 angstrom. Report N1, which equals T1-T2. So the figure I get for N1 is 0.028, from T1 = 0.029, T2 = 0.0002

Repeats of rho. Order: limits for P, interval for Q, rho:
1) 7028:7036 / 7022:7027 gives 243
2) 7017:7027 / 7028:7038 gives 373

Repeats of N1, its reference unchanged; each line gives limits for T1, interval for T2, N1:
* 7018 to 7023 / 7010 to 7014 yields 0.004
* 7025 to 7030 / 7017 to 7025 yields -0.005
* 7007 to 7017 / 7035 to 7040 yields 0.028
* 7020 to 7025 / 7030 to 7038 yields 0.001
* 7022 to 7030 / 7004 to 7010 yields -0.029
